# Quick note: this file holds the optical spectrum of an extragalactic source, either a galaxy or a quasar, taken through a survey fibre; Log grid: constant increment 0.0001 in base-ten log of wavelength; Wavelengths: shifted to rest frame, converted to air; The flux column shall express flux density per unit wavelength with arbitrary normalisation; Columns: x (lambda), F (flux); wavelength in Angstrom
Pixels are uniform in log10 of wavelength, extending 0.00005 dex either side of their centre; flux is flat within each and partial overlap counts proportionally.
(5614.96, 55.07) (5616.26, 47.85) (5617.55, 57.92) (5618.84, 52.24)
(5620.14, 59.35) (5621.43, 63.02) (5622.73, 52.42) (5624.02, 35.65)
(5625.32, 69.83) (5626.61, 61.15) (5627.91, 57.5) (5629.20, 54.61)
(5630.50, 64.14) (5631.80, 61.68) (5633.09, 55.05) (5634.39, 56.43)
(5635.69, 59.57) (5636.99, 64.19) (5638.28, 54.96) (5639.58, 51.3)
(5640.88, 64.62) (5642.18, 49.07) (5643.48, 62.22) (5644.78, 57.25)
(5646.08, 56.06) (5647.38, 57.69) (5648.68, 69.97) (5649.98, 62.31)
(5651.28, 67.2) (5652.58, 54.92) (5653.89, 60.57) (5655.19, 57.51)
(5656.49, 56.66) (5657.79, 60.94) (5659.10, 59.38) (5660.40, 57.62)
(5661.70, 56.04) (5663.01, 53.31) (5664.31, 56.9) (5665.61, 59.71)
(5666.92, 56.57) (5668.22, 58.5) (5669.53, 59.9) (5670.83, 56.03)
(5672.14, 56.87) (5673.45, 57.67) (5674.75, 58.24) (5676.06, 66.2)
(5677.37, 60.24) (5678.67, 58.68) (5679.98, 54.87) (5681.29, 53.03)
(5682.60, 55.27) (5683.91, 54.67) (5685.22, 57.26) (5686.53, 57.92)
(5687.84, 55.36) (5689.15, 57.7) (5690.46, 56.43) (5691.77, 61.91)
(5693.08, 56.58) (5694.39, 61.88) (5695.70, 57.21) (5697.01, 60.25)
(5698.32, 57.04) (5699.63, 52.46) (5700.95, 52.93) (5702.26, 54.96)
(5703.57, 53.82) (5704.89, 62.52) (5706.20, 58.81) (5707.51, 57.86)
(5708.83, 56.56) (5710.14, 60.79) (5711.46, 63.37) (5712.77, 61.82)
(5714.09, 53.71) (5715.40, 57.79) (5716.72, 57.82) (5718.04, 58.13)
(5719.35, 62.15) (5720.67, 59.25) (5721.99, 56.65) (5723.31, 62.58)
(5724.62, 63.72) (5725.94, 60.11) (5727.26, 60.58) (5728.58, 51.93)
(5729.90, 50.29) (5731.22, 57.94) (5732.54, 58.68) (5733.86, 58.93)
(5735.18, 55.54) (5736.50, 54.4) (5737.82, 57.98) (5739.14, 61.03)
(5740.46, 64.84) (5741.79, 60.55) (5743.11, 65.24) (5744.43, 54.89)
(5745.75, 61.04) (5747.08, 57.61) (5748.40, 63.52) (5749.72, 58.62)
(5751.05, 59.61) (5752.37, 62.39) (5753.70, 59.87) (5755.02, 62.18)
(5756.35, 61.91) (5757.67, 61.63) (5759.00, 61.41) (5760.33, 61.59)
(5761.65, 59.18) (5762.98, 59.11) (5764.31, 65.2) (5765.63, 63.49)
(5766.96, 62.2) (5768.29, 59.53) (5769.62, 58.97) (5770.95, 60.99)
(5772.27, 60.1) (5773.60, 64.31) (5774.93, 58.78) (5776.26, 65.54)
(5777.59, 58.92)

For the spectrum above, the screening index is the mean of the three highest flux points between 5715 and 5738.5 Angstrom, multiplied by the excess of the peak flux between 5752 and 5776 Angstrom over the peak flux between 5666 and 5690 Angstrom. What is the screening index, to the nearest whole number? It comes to -63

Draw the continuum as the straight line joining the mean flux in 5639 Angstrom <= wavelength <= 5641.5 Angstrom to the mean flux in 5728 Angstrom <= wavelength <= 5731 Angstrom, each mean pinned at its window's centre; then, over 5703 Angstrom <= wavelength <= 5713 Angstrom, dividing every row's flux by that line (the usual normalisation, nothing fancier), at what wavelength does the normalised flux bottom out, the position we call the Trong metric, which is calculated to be 5703.57 Angstrom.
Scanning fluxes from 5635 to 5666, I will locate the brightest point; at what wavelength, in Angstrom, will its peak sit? 5648.68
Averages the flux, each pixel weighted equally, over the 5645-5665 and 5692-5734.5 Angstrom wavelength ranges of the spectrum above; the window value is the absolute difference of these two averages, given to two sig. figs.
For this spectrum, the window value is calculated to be 1.0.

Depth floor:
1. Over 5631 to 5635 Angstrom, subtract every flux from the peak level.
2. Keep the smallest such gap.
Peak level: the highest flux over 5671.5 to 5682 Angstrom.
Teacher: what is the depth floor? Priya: 4.5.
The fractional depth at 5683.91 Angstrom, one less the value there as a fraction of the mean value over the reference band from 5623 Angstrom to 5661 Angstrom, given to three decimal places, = 0.067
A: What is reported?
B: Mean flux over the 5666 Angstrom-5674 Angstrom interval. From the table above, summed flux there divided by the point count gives 57.6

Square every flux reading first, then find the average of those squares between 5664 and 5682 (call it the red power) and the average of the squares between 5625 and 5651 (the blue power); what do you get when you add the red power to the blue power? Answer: 6951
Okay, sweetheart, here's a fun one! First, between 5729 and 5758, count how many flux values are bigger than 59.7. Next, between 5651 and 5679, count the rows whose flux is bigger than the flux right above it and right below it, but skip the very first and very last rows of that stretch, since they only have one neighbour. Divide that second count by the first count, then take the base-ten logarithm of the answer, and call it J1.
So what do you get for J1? -0.34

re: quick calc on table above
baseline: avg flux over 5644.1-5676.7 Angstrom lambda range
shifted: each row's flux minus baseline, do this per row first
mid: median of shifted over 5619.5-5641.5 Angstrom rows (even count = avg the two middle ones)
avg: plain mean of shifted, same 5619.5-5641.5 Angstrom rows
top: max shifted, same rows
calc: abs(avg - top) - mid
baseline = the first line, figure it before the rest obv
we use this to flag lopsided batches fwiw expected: 11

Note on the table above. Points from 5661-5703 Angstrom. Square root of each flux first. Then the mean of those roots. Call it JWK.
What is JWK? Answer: 7.57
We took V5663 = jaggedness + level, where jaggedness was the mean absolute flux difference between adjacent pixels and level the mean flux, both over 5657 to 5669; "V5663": 60.1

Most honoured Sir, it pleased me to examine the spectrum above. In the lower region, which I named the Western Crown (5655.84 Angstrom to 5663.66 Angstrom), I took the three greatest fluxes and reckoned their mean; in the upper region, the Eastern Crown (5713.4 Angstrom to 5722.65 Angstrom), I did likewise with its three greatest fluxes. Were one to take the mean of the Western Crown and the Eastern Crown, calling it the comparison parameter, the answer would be 59.6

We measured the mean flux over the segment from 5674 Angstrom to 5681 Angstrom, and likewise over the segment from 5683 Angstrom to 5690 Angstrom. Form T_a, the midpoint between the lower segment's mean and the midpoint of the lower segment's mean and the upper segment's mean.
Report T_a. 59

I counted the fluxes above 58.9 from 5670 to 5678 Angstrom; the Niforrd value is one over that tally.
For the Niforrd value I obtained 0.50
